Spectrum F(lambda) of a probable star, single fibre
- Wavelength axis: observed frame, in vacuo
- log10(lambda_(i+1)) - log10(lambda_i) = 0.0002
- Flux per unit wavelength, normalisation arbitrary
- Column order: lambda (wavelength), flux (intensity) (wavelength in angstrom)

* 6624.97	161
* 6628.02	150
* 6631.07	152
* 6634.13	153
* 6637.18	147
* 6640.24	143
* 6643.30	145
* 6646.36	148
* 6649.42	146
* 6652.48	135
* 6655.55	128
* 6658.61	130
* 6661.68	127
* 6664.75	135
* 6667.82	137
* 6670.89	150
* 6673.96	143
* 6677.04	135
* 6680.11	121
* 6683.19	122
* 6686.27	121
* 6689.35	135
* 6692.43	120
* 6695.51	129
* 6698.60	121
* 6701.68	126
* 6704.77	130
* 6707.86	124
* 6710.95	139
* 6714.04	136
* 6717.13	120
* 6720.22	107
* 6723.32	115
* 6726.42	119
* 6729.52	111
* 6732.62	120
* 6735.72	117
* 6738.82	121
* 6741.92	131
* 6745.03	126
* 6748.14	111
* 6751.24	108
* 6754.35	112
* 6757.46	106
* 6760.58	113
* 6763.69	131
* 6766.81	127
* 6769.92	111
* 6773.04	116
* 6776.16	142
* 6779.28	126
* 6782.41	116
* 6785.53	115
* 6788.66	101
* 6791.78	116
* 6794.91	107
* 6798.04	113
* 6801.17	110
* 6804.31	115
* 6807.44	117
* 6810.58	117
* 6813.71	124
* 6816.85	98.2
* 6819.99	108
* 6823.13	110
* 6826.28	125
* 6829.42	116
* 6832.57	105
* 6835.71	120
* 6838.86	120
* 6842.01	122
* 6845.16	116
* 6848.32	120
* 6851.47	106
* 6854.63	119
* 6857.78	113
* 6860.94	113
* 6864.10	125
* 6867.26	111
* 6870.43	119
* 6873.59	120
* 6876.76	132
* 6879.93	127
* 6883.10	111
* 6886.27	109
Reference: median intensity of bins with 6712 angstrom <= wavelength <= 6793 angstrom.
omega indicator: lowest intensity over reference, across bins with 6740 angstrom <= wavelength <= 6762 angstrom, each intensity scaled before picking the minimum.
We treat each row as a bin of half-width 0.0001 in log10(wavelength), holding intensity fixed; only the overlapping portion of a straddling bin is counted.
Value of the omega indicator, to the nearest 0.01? 0.91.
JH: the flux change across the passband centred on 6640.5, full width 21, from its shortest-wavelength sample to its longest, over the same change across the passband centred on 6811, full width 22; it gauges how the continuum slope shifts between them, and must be 3.0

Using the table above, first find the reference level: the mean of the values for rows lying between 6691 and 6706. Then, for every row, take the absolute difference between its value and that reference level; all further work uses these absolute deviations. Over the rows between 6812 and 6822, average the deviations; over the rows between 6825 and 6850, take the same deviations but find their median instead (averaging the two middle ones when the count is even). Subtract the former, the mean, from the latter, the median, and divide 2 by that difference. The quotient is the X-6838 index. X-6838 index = -0.2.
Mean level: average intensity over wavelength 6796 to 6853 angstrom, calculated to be 115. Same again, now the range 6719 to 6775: 117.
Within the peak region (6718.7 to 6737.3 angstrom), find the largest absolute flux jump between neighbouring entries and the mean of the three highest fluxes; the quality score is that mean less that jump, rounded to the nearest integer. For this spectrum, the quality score 110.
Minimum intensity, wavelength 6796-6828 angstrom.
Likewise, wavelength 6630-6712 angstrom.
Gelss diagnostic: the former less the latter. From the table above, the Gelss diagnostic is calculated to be -22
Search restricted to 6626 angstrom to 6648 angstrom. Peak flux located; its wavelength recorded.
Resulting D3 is 6634.13 angstrom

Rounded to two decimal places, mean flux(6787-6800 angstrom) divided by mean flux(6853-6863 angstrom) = 0.95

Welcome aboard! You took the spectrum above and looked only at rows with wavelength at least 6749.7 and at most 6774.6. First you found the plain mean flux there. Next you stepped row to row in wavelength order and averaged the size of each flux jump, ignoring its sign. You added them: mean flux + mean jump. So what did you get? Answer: 124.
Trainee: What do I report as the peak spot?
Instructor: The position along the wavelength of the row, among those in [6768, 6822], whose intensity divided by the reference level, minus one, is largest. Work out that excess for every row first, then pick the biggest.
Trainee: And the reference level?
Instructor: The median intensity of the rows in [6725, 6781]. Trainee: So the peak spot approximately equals 6776.16 angstrom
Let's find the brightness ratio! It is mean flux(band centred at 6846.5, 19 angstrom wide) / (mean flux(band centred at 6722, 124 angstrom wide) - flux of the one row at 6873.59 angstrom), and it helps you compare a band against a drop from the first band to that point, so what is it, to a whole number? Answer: 30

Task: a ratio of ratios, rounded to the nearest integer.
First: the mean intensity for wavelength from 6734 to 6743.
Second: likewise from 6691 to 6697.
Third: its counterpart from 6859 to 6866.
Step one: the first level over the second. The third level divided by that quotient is 120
